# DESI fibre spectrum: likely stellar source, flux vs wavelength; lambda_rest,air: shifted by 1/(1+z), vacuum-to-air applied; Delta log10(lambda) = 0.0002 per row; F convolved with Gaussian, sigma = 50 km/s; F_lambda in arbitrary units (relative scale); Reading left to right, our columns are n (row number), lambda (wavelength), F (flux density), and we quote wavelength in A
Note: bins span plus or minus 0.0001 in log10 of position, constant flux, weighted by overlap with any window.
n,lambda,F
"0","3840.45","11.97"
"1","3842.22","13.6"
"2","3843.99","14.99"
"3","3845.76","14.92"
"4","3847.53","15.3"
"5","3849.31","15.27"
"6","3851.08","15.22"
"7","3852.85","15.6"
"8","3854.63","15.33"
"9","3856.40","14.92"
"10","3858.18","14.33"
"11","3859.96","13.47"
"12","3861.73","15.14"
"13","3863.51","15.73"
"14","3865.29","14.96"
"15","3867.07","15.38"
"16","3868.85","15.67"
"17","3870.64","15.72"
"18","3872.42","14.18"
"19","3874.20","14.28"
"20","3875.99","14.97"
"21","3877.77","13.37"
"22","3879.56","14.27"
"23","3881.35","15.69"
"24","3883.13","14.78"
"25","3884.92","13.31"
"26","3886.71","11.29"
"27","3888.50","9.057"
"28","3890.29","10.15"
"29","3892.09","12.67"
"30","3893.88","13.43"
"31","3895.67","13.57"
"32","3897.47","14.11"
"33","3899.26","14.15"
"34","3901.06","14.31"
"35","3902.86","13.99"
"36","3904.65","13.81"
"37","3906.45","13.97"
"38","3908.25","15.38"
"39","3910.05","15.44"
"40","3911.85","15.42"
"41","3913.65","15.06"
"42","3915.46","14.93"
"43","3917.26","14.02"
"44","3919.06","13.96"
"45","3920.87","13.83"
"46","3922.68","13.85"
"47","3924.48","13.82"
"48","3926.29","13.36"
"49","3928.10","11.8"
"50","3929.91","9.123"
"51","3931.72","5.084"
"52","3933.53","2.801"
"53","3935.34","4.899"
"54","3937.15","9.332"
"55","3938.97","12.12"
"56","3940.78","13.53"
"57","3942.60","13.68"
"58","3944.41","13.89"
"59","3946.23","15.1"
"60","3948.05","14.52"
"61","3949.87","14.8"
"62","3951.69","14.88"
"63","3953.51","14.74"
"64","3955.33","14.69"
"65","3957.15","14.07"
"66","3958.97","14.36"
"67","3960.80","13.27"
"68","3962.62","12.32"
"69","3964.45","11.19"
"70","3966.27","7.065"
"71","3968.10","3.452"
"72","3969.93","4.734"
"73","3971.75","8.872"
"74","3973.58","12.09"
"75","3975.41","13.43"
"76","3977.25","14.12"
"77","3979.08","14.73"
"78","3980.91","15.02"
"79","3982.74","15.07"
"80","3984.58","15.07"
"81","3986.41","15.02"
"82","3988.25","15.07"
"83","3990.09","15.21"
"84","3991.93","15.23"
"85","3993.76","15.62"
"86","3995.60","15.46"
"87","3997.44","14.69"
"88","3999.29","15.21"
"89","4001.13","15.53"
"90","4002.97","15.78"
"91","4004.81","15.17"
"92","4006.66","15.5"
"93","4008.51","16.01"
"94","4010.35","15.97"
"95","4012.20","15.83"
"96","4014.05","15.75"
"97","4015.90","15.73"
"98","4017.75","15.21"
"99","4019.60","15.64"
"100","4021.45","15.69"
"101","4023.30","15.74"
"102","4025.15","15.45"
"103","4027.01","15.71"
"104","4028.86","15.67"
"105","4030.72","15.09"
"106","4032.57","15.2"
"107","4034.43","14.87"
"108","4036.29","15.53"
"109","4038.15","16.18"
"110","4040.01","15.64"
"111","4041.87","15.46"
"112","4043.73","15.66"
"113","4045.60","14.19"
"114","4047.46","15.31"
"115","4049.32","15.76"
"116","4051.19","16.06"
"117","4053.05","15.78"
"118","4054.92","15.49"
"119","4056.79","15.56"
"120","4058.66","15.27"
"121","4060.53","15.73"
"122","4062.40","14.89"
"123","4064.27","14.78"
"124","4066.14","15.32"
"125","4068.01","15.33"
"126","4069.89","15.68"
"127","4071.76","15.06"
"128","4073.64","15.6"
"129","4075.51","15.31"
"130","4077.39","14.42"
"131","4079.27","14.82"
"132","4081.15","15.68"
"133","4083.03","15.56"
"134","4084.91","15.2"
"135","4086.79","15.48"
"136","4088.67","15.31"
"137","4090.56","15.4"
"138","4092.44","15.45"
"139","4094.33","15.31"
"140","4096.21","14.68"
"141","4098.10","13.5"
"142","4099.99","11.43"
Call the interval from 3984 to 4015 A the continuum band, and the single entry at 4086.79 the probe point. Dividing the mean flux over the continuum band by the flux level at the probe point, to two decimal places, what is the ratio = 1.00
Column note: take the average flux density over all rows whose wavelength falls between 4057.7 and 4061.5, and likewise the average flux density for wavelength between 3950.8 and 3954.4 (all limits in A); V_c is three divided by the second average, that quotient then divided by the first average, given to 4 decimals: 0.0131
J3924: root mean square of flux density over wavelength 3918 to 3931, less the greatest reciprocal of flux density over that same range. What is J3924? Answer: 12.8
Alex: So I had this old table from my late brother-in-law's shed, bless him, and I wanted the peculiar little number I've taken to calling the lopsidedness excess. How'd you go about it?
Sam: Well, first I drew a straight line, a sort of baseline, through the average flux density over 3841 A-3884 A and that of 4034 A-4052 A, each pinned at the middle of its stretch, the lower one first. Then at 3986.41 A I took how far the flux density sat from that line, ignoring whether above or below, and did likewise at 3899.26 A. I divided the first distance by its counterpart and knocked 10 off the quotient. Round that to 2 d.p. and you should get -9.69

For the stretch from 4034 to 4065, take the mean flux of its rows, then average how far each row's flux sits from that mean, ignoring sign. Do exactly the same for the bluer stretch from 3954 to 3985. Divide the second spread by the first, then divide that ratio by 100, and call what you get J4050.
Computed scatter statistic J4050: 0.08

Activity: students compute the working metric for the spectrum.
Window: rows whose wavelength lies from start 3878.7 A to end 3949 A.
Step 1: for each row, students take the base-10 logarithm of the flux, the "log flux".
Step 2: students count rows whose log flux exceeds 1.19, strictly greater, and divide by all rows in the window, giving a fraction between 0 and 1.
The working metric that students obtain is 0.0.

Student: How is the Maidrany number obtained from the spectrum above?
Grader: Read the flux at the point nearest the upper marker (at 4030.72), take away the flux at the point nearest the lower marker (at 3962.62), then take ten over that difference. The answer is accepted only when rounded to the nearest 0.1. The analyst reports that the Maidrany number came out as 3.6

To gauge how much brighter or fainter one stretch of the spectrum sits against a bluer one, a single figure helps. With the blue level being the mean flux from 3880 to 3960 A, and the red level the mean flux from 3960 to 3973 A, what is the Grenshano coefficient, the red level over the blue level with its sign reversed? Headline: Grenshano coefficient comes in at -0.67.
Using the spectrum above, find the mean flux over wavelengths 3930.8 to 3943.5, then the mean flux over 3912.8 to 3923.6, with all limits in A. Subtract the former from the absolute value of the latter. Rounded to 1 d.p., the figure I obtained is 5.5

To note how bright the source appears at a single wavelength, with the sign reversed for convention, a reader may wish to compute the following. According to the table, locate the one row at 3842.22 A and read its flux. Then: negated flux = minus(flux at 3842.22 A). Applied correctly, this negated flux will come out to -13.6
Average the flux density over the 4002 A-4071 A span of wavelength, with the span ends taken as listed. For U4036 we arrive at 15.5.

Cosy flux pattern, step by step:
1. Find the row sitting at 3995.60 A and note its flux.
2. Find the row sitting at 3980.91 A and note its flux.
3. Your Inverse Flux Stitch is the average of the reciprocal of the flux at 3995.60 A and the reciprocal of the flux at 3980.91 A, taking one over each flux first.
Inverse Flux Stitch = 0.066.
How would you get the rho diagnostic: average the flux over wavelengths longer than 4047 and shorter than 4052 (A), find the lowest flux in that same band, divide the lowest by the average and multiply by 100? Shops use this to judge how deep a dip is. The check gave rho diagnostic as 97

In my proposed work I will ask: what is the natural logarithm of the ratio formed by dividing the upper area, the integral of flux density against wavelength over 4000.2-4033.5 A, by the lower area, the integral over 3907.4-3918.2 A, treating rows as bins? 1.2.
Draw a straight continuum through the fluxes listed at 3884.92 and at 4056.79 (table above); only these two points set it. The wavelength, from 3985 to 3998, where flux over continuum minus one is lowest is 3997.44 A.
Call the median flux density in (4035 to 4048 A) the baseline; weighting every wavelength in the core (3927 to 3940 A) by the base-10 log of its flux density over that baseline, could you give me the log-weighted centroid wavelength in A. 3933.5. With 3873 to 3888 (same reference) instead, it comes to 3882.3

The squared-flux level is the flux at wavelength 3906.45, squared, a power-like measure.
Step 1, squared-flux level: 195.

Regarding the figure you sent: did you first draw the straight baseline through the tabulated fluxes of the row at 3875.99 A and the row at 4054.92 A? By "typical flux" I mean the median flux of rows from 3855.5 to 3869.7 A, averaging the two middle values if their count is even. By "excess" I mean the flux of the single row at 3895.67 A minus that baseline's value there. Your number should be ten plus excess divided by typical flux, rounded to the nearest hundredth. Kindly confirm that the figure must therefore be 9.90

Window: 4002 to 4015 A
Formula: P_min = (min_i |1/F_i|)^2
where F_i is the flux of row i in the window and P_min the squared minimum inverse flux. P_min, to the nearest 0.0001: 0.0039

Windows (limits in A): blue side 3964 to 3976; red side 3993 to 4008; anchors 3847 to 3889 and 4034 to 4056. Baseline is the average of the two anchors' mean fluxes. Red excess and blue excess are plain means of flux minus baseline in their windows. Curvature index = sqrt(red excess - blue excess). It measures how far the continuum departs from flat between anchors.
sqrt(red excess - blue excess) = 2.6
